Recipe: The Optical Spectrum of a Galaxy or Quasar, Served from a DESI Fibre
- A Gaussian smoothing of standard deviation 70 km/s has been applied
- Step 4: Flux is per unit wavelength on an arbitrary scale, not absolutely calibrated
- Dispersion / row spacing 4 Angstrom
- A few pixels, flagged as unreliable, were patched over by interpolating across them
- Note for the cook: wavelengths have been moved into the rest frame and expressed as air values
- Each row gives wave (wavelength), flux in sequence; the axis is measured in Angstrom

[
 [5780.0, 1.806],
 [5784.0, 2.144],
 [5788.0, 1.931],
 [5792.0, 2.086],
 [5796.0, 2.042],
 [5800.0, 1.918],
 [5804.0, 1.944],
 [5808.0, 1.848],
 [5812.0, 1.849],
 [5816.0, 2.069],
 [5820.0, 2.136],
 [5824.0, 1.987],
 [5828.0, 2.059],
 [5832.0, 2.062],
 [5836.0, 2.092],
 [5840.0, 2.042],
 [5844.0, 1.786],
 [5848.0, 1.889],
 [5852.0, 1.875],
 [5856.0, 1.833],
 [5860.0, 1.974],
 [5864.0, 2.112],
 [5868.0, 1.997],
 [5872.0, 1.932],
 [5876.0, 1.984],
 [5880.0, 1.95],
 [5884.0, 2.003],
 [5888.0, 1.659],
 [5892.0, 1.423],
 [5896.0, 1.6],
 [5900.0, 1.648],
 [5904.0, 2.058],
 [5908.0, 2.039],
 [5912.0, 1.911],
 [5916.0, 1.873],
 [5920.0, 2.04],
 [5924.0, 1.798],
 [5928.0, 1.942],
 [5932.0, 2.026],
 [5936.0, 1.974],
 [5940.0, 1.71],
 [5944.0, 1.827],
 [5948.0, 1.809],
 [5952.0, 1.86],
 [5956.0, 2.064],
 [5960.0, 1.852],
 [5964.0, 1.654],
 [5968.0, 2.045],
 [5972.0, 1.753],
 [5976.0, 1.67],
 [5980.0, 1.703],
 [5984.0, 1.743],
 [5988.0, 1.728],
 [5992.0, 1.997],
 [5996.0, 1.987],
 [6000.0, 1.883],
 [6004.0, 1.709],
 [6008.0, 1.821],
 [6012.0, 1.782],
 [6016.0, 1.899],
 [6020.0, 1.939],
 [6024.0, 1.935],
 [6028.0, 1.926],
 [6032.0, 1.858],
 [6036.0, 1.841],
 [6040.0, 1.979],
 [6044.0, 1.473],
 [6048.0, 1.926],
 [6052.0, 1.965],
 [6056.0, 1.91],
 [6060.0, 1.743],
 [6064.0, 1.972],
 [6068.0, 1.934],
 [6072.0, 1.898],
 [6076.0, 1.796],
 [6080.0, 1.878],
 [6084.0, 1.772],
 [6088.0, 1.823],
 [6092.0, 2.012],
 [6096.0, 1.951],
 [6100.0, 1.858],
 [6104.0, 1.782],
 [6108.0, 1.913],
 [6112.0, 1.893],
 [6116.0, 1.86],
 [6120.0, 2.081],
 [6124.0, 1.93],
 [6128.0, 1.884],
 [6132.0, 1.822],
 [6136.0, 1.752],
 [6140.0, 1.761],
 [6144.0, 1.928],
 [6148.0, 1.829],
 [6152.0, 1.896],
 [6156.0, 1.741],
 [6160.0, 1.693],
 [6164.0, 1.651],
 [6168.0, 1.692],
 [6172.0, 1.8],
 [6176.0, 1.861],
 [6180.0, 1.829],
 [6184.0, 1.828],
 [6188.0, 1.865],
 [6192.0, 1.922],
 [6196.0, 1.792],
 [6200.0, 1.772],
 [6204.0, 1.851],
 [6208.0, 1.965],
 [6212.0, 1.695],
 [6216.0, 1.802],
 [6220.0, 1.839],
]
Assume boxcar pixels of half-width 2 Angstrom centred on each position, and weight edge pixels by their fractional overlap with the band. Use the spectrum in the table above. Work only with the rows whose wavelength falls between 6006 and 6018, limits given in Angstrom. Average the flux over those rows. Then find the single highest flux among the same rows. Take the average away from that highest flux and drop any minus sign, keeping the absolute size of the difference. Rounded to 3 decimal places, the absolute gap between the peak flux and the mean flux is 0.065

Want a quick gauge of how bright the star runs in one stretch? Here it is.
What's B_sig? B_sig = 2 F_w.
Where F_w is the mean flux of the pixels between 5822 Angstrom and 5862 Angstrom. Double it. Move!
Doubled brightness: 3.92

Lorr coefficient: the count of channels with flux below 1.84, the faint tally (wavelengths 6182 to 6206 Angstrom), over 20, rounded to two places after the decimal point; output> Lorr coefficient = 0.15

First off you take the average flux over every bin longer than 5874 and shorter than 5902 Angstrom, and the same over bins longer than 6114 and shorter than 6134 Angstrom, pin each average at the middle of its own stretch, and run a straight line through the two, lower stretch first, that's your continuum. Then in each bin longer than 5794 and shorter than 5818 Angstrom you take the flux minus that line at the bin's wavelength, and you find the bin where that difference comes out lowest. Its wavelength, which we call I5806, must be 5812.0 Angstrom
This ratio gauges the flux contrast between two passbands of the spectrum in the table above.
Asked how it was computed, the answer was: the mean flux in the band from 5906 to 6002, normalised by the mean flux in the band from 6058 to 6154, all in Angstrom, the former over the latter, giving 1.00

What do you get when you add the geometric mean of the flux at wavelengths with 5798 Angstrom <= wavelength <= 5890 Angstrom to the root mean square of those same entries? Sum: 3.91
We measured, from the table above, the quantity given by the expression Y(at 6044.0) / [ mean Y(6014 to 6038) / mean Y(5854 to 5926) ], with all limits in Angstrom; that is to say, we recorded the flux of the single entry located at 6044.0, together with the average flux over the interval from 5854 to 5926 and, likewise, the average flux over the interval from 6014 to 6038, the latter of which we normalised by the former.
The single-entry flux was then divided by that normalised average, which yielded 1.46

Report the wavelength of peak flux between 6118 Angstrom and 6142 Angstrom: 6120.0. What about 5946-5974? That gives 5956.0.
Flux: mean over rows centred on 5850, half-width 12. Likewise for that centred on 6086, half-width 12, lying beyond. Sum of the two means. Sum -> 3.77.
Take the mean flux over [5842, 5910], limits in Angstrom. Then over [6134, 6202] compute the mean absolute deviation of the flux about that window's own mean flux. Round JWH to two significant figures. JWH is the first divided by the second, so 29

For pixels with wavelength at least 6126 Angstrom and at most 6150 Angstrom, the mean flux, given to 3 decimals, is 1.829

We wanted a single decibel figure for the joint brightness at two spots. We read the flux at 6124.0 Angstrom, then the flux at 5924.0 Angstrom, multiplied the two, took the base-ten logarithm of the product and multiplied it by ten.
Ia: 5.4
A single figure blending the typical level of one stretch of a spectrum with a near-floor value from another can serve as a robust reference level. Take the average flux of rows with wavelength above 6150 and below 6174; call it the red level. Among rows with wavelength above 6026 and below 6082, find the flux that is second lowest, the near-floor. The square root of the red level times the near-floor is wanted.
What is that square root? 1.74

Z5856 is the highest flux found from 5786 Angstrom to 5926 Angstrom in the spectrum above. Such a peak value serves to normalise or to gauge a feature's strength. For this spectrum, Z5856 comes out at 2.136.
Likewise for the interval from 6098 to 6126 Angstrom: 2.081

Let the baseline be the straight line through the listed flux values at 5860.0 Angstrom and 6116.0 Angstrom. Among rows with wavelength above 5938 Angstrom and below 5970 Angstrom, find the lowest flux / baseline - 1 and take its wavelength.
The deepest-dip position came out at 5964.0 Angstrom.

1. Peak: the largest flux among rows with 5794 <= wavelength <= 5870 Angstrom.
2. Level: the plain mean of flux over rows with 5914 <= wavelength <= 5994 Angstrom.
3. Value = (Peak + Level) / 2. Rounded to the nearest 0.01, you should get 1.99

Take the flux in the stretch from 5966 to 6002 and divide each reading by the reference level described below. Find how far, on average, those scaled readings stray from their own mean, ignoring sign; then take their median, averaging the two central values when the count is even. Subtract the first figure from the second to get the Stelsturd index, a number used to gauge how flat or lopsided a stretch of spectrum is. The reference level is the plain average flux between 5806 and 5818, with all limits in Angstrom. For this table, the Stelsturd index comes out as 0.85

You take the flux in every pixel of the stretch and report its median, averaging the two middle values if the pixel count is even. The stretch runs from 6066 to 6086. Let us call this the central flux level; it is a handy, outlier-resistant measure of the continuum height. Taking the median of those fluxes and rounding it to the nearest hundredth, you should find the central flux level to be 1.88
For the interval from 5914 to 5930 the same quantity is 1.91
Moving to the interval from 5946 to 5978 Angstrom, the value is 1.83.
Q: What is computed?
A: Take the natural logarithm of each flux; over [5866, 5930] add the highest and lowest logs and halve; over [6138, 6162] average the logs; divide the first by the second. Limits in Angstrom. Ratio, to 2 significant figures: 0.91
